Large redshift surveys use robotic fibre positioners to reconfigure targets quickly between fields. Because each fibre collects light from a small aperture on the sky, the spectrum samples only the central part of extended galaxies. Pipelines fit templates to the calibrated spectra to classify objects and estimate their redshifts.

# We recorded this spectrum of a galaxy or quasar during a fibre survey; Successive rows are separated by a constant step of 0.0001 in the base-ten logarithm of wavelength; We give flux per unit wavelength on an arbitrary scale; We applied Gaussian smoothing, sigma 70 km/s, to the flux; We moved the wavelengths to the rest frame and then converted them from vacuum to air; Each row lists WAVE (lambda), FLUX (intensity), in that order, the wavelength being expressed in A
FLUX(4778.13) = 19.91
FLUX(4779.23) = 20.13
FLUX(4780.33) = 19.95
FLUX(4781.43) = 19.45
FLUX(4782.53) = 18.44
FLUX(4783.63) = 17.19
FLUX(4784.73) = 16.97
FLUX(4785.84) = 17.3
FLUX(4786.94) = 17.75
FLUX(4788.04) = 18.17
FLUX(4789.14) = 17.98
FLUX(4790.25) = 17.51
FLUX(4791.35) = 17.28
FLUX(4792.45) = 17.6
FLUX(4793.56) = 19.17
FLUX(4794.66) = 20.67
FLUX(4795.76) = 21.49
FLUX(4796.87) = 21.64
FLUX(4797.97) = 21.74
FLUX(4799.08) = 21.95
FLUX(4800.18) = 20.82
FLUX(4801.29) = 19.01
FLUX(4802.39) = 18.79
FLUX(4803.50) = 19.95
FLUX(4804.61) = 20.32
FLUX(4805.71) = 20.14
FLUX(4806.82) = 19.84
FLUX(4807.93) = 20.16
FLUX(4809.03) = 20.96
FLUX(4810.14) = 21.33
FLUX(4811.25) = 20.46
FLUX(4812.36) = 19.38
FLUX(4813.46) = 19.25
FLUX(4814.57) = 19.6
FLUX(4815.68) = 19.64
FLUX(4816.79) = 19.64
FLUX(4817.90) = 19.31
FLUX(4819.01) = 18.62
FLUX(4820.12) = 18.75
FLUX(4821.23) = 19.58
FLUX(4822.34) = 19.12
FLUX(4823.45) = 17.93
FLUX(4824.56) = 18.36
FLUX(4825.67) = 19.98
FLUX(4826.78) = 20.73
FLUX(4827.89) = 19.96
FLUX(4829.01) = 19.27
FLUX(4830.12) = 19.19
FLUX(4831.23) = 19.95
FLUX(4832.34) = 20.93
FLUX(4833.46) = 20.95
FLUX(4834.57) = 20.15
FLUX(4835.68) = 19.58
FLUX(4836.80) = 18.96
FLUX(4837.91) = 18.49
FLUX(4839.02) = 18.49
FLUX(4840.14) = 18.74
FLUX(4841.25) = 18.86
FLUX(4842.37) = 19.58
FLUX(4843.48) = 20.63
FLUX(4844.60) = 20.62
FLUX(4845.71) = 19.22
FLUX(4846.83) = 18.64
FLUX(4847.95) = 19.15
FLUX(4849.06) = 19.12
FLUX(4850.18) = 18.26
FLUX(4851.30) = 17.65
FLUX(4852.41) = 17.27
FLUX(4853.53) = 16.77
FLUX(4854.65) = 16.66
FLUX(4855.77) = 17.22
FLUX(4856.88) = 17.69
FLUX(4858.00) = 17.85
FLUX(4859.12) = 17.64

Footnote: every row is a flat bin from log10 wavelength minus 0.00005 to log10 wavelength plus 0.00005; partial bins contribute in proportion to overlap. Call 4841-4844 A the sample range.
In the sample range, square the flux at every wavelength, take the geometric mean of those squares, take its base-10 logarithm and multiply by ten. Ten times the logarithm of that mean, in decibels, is 25.9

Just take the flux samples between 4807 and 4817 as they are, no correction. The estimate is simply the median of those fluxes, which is 19.6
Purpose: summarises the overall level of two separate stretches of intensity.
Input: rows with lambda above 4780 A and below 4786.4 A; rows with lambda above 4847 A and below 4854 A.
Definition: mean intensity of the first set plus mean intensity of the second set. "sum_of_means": 36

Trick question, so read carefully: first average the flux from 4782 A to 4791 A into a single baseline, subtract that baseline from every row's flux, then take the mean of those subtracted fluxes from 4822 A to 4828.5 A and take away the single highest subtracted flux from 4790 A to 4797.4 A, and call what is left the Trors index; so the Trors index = -2.3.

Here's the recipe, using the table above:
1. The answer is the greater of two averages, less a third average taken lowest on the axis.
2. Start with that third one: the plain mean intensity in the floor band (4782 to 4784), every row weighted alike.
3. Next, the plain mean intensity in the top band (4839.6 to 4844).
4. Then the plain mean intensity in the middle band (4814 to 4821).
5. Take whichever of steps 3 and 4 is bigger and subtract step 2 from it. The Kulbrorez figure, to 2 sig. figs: 1.6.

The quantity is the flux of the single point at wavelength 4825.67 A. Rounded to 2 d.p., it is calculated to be 19.98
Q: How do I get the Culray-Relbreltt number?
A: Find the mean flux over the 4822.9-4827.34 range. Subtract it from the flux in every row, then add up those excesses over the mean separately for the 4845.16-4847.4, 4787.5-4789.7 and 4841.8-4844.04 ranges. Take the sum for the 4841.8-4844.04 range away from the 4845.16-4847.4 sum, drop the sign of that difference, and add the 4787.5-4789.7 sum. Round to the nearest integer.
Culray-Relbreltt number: 0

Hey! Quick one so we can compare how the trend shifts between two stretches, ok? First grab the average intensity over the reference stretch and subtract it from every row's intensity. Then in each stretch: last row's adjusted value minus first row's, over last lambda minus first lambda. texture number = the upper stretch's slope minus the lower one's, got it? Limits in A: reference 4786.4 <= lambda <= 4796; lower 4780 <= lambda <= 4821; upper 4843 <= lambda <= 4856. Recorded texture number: -0.25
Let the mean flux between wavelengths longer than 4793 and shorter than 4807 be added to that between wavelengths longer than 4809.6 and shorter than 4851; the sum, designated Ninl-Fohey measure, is 39.9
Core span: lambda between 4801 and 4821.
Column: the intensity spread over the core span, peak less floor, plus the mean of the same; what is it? 22.4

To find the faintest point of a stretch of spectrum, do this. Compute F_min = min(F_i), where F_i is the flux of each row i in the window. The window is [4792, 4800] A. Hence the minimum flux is 17.6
